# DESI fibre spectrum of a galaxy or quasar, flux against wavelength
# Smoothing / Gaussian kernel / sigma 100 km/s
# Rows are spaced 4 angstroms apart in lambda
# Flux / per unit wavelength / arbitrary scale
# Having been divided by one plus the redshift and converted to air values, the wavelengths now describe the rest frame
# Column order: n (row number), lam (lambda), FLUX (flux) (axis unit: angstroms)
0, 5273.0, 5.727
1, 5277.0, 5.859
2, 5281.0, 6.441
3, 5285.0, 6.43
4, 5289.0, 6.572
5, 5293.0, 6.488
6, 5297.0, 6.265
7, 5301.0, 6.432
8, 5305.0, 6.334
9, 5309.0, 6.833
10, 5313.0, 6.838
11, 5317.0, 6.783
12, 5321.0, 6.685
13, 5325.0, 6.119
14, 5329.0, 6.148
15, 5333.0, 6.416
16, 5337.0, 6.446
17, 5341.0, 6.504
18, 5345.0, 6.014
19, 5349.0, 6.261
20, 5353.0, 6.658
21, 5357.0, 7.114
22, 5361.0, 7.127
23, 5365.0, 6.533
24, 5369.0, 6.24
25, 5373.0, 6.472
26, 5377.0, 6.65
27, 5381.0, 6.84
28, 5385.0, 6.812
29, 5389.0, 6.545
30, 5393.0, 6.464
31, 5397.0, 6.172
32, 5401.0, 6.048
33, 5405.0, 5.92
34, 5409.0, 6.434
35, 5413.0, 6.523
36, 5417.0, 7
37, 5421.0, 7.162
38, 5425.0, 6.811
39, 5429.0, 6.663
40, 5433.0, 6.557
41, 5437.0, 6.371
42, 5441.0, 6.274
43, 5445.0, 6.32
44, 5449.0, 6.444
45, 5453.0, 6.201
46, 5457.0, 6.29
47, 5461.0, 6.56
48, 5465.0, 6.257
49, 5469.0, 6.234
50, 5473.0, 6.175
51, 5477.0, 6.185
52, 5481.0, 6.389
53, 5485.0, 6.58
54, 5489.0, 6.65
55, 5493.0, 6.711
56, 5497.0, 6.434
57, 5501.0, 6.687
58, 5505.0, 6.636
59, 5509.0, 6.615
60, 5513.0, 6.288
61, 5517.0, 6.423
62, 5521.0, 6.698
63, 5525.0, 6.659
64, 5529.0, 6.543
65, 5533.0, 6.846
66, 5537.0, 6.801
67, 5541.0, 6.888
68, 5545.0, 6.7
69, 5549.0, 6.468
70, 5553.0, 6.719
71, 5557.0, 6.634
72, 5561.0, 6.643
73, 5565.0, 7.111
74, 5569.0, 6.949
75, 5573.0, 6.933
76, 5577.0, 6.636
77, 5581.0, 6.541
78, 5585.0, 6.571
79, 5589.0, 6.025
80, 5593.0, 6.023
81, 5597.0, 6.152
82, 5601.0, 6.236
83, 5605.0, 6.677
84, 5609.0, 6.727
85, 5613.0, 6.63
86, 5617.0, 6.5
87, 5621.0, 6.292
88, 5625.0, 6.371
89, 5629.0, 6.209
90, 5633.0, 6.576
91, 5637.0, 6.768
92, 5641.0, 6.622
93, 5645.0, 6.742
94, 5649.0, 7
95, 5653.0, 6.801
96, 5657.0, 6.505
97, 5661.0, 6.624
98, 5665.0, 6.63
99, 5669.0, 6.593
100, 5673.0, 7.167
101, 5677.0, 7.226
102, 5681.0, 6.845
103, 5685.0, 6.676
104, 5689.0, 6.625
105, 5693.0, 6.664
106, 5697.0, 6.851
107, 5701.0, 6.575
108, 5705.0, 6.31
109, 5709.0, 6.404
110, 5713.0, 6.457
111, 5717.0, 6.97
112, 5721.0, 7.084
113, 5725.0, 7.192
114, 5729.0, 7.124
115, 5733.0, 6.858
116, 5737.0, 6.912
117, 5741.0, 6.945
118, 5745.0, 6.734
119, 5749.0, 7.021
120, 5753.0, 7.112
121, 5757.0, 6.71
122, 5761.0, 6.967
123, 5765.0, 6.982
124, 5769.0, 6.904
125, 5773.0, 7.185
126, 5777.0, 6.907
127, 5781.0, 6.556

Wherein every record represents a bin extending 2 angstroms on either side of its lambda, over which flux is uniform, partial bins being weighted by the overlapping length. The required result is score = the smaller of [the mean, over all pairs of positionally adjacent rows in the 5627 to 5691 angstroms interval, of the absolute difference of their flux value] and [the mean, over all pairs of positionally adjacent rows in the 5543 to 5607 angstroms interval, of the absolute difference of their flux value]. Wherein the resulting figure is 0.190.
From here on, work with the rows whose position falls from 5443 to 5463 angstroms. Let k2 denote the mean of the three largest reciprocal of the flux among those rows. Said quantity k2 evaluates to 0.159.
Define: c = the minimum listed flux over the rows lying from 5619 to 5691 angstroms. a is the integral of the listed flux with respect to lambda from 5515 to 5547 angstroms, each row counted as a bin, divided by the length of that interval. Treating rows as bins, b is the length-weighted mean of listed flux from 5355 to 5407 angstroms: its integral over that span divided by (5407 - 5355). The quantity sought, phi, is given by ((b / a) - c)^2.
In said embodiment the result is 27.4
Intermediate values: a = 6.69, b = 6.53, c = 6.209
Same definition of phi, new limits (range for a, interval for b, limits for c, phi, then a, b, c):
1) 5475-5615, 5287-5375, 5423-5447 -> 27.9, 6.58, 6.51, 6.274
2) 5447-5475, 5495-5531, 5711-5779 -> 29.4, 6.31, 6.55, 6.457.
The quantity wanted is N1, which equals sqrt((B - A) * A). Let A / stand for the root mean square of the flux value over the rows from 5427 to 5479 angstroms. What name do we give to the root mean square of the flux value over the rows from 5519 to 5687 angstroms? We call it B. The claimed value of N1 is 1.37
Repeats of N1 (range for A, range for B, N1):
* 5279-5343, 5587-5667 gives 0.40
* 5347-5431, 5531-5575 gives 1.12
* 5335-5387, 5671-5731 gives 1.21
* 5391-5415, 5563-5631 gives 1.25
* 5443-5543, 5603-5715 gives 0.97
